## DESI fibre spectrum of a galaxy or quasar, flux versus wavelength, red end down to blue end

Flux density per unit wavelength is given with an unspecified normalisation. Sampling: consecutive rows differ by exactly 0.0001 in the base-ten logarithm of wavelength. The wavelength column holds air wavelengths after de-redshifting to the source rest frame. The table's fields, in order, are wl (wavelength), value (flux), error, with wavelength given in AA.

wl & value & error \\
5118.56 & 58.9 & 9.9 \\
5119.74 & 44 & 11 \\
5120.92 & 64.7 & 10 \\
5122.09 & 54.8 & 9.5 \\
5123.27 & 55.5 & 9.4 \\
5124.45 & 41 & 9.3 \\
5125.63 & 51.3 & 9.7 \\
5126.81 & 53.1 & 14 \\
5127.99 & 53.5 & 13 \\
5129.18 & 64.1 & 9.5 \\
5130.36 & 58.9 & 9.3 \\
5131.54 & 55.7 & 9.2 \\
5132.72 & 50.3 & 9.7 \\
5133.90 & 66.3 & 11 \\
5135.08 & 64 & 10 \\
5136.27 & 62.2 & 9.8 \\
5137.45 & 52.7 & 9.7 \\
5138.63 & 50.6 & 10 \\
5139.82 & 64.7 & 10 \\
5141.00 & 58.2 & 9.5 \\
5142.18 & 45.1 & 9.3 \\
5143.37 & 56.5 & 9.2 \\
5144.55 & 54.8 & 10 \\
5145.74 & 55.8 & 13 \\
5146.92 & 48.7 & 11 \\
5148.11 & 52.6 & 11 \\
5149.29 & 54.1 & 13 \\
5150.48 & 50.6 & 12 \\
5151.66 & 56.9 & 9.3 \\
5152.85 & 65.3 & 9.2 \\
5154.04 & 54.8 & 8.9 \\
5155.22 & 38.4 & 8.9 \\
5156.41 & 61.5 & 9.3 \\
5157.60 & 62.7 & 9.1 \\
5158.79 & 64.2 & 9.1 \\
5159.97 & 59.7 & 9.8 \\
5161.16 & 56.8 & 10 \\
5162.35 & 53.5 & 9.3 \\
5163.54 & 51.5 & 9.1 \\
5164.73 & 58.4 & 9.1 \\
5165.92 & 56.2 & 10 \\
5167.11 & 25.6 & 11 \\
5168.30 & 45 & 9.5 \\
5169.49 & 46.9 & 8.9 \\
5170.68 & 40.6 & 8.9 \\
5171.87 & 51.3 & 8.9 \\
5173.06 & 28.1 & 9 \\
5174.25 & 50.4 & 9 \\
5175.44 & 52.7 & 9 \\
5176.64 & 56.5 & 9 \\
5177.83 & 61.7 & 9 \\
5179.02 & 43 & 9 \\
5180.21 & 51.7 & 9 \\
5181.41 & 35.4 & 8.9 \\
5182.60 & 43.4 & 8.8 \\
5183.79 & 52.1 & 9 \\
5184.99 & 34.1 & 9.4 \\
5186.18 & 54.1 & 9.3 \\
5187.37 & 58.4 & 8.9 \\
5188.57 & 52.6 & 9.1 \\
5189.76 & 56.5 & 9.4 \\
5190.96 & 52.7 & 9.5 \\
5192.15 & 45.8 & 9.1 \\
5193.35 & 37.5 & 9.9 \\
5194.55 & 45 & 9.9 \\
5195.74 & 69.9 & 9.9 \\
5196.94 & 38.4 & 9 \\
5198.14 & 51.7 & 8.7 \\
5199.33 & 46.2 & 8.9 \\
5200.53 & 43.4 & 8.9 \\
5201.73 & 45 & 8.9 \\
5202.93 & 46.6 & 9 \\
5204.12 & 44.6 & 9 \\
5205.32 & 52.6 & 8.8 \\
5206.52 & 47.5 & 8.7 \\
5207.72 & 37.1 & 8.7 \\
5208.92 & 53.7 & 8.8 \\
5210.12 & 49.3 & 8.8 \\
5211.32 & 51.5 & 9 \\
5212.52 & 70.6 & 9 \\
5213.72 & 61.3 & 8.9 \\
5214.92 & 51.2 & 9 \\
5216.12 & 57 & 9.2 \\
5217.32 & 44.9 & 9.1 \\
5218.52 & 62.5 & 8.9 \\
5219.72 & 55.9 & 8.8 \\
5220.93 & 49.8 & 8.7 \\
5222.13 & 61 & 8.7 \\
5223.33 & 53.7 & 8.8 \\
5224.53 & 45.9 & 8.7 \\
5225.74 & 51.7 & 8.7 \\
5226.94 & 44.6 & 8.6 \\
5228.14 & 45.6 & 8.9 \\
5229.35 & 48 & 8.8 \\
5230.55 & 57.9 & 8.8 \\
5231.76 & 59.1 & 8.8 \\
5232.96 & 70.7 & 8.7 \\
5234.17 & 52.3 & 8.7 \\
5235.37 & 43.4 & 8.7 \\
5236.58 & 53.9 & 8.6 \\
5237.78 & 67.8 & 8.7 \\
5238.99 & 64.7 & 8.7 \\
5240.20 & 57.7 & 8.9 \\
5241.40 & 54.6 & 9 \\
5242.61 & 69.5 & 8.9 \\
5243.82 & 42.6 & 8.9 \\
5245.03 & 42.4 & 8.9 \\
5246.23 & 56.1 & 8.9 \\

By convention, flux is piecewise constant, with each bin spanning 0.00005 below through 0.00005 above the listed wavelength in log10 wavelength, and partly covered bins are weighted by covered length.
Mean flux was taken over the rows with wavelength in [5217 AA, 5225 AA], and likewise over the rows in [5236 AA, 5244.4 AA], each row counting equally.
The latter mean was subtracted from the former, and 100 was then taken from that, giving -105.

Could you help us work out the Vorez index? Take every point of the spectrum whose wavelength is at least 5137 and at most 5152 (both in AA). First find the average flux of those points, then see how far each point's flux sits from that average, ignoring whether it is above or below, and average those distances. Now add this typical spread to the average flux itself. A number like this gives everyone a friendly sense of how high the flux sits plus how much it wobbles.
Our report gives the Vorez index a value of 57.5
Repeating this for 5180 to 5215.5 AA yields 56.0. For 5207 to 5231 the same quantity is 58.6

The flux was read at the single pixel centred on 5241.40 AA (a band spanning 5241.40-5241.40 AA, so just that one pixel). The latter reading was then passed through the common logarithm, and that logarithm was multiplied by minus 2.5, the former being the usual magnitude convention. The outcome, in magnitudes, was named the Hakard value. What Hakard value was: -4.34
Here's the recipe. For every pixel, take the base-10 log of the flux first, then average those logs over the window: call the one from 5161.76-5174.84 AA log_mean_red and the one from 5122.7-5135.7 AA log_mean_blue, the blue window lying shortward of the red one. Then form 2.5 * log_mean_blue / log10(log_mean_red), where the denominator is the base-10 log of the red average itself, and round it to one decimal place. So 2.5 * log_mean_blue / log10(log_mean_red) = 20.0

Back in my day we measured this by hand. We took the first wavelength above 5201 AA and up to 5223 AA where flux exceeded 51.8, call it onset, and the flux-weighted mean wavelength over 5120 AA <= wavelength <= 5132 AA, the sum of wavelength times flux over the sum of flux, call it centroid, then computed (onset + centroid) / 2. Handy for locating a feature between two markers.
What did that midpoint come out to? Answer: 5165.8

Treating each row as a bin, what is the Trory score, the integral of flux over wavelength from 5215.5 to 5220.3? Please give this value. 265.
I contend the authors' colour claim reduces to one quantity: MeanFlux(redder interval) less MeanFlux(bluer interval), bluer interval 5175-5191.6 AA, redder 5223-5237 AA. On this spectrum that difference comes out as 1.9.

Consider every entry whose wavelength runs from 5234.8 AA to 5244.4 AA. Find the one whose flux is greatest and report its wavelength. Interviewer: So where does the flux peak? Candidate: 5242.61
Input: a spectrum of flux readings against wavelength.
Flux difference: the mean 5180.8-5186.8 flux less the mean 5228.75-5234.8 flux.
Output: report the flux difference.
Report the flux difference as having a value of -14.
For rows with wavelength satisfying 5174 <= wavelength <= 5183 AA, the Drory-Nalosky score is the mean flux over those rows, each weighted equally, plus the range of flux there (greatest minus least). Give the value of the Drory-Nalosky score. 76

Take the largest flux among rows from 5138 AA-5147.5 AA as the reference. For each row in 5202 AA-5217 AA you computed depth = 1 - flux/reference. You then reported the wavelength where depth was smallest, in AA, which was 5212.52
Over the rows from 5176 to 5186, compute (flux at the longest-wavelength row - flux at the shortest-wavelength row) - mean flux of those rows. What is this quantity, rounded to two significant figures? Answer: -70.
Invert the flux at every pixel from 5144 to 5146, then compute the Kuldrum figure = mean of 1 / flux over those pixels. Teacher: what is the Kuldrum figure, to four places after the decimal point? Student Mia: 0.0181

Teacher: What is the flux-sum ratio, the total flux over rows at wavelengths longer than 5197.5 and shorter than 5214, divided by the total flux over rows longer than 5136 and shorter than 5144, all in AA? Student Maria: 1.8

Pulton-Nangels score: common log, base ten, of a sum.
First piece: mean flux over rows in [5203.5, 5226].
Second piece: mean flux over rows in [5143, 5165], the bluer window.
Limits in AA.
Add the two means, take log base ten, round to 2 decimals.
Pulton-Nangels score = 2.03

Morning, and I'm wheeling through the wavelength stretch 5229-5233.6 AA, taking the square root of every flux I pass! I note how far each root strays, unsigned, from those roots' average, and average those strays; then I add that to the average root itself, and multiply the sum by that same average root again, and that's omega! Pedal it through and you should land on 62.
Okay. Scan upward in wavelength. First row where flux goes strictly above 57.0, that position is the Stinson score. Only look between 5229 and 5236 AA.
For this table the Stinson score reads 5230.55 AA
